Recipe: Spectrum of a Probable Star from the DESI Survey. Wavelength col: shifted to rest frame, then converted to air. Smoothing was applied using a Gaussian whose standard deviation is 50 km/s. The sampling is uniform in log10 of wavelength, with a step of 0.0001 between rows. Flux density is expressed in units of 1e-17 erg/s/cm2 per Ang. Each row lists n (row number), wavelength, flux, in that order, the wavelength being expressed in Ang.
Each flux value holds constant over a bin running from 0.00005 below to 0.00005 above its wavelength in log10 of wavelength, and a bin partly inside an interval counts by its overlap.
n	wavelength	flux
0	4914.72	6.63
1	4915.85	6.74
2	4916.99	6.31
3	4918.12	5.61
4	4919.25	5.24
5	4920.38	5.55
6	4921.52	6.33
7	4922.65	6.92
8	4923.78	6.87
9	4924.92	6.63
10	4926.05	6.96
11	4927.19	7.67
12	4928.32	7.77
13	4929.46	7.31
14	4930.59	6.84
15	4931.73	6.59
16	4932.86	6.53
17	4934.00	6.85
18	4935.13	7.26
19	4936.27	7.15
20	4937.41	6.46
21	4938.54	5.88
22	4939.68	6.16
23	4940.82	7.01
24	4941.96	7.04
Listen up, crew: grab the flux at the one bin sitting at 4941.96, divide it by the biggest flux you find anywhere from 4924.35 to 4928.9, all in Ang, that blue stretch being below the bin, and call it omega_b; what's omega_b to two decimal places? 0.91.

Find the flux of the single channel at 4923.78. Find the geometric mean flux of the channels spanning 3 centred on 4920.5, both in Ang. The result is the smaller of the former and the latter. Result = 5.7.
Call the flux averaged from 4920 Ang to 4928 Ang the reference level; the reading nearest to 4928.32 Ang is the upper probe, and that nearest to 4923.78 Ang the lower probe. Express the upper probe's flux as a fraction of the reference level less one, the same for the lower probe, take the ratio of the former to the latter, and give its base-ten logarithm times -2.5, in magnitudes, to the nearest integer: -2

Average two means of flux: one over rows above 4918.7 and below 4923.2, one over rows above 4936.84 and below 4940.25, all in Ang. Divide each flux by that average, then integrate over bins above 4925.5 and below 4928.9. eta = 4.2 Ang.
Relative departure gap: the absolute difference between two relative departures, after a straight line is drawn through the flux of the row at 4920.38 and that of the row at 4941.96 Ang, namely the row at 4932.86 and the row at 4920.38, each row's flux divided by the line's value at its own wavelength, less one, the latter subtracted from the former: 0.02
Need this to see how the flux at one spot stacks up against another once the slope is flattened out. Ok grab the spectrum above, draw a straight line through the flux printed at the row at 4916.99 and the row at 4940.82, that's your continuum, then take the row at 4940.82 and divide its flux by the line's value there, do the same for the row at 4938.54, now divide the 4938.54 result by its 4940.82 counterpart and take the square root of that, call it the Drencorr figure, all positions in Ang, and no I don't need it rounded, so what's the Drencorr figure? 0.92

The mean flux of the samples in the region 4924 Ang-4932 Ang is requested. 7.11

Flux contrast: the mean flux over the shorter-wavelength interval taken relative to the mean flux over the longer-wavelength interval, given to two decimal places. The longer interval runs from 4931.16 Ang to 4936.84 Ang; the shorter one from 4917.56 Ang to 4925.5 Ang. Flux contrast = 0.90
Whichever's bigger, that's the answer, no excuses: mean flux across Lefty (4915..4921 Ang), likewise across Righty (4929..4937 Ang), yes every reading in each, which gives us 6.9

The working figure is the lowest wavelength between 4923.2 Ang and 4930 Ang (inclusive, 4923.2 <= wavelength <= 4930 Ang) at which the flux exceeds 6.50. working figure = 4923.78 Ang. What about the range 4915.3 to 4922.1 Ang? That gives 4915.85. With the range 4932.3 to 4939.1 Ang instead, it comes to 4932.86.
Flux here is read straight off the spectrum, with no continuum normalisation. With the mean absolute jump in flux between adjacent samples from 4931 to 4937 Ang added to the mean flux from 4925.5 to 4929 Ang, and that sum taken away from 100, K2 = 92.3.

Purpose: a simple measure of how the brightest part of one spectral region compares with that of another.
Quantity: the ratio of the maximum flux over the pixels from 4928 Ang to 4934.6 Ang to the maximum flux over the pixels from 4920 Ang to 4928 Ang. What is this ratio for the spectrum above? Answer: 1.01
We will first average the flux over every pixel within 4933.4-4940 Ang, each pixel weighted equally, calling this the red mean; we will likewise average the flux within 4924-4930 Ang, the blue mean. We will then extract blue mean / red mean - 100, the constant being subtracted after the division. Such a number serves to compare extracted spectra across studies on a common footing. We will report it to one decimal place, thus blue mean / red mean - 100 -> -98.9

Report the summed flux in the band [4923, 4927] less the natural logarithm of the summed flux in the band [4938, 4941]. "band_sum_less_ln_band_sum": 17.5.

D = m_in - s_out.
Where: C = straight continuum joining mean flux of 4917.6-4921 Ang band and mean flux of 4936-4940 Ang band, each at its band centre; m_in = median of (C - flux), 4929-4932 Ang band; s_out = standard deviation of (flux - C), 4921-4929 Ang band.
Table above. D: -1.2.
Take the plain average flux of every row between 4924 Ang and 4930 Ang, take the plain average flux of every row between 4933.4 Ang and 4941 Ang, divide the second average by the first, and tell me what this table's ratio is 0.92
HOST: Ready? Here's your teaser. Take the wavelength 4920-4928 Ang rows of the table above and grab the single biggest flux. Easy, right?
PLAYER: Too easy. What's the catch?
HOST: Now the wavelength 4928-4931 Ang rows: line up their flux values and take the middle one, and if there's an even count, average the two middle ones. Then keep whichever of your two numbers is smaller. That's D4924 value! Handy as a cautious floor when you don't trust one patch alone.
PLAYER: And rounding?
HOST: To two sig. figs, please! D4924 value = 7.3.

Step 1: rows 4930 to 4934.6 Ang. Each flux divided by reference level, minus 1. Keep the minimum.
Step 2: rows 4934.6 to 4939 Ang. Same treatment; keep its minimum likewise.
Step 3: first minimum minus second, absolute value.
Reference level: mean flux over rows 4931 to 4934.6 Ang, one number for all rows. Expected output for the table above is 0.10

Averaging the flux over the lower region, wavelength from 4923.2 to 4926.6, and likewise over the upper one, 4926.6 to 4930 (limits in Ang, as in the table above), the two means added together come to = 14.4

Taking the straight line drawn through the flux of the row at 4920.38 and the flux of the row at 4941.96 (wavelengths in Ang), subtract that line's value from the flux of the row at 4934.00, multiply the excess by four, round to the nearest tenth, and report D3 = 1.4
